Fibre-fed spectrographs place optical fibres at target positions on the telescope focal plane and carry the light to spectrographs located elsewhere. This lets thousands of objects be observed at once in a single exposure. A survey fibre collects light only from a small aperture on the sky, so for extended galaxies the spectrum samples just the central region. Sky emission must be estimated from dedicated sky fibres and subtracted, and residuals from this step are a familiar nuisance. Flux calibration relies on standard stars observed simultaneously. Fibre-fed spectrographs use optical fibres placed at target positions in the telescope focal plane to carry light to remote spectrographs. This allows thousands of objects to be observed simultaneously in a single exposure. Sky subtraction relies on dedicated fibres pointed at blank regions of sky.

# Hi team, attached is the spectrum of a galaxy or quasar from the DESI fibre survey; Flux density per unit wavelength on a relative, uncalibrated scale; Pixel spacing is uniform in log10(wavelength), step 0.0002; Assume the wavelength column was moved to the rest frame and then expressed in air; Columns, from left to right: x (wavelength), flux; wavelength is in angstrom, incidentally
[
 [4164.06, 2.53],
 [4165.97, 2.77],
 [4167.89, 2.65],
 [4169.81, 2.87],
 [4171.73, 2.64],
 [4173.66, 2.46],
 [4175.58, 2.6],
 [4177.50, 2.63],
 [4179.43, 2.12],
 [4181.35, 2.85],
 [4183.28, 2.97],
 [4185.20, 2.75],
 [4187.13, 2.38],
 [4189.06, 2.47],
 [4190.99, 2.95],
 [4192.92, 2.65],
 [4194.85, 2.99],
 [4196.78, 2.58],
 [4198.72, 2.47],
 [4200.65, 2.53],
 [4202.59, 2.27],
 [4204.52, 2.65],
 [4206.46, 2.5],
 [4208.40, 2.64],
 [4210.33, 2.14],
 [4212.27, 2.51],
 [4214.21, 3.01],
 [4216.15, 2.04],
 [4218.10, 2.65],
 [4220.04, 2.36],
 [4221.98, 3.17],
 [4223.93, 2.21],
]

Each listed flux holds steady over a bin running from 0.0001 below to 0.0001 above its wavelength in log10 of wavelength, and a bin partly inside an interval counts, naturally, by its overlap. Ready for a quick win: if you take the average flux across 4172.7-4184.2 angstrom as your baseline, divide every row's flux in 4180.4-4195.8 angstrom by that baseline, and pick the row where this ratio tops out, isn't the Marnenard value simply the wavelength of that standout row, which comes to 4194.85 angstrom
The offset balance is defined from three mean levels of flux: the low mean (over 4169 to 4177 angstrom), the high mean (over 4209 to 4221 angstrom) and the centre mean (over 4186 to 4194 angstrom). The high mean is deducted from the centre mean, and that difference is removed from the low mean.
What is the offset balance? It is 2.48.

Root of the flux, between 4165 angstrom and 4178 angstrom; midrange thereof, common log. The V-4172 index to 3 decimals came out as 0.213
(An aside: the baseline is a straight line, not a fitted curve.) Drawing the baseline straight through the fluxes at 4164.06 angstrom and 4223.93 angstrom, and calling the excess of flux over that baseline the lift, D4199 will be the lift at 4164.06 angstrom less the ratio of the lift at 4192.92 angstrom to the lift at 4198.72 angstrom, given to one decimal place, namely -2.2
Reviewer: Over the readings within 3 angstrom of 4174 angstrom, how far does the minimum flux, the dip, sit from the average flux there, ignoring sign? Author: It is 0.11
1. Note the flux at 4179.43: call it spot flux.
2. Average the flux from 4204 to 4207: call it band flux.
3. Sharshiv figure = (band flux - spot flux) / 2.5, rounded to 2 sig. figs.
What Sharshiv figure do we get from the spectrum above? 0.18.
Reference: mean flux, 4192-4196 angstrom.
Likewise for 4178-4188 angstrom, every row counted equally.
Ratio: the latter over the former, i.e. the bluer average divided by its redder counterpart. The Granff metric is 0.93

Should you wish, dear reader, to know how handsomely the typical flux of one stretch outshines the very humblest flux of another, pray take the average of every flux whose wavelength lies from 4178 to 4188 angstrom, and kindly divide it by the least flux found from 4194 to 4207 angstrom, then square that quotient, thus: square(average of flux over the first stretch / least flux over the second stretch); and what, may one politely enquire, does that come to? 1.3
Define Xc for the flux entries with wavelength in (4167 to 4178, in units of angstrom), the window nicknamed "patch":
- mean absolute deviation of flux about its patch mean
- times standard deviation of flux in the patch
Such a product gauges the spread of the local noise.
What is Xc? 0.010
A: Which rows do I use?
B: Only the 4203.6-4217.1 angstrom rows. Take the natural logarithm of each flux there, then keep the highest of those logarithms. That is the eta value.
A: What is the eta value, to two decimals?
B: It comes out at 1.10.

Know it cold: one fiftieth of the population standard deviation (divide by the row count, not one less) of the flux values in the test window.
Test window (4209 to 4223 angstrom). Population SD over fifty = 0.0078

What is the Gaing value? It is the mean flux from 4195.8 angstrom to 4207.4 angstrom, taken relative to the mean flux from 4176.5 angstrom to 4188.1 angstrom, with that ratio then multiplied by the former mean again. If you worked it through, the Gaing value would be 2.39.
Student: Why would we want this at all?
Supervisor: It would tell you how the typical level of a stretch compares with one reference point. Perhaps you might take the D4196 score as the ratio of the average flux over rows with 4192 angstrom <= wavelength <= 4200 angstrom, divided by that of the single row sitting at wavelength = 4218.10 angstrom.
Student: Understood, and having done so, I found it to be 1.01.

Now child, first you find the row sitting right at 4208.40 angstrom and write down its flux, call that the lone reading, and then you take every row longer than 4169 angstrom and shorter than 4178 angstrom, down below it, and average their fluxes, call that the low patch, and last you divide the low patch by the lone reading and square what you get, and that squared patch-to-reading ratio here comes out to 1.0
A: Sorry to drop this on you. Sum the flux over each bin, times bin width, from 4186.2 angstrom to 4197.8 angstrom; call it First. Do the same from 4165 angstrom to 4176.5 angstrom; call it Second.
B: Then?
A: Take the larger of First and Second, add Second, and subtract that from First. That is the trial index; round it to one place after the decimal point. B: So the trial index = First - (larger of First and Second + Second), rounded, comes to -30.7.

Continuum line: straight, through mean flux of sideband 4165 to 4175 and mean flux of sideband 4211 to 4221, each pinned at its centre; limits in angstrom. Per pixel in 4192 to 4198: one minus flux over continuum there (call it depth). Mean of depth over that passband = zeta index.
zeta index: -0.058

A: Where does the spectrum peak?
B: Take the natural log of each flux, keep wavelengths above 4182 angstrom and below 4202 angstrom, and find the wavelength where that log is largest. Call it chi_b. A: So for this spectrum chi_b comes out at 4194.85 angstrom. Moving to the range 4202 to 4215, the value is 4214.21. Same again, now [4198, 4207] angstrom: 4204.52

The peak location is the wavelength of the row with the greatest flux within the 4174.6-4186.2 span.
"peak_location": 4183.28 angstrom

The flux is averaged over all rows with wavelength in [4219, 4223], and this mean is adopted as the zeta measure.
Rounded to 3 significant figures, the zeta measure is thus 2.76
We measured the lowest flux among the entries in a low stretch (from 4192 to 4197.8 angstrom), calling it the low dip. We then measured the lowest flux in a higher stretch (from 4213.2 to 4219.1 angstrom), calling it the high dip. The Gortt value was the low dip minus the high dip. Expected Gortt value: 0.54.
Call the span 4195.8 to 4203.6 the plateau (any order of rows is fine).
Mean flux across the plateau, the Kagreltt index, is 2.46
